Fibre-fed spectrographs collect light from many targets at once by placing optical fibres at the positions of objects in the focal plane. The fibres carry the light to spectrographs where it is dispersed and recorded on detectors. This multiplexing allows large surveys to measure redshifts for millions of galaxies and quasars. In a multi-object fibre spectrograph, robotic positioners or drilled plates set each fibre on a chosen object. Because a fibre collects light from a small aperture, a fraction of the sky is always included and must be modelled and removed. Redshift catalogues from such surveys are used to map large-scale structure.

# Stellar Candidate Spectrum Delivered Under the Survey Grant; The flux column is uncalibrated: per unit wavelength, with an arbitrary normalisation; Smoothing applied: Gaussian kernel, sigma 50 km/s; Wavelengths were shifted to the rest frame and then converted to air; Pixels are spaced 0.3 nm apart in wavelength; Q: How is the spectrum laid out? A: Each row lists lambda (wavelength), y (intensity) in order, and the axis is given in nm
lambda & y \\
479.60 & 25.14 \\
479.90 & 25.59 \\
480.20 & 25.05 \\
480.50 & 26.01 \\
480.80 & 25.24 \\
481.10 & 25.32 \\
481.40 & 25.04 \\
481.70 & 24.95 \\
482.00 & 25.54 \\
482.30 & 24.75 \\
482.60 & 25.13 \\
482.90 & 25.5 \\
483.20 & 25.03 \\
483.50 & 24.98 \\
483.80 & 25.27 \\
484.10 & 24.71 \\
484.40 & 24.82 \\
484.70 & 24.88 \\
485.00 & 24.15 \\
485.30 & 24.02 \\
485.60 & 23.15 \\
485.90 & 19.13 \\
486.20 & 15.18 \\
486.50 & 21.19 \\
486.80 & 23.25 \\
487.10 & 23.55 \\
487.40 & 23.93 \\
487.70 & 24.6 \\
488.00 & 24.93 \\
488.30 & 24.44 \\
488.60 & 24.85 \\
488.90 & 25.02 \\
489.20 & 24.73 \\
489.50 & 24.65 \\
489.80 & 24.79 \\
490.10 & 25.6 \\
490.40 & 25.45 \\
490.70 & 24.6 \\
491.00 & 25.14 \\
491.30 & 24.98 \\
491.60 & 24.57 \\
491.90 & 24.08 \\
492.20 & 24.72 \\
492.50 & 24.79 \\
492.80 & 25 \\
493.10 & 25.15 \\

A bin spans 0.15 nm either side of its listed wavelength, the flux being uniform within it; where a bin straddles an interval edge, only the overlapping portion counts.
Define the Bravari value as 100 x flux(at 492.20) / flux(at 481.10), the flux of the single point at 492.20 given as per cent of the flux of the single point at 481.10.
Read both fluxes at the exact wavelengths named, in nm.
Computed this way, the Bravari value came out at 98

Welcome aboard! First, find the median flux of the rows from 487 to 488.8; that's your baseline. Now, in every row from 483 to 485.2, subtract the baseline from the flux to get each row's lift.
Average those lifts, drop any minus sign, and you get 0.31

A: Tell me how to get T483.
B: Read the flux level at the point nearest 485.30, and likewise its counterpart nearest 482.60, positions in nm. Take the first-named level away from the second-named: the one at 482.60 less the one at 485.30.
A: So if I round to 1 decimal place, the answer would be 1.1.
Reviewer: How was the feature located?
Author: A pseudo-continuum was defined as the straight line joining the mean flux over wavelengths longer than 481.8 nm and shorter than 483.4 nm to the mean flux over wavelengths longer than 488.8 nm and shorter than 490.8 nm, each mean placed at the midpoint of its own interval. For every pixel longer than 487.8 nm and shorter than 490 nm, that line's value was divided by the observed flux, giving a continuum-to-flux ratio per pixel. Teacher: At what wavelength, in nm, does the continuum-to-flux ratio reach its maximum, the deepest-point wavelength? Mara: 488.30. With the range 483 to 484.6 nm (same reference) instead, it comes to 484.10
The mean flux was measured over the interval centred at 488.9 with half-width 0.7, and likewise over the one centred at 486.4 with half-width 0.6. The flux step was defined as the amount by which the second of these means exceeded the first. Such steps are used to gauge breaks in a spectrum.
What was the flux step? -5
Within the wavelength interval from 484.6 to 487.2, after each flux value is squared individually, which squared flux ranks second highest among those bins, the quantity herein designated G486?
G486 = 583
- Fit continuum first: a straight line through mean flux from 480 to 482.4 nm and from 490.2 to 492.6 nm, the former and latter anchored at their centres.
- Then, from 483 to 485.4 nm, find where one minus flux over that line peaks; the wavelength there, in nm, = 485.30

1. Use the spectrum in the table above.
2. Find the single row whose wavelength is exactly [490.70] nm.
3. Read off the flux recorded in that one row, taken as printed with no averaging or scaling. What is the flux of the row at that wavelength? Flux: 24.6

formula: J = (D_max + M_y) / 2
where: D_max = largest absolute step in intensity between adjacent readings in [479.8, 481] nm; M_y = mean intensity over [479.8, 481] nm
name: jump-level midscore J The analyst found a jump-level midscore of 13.2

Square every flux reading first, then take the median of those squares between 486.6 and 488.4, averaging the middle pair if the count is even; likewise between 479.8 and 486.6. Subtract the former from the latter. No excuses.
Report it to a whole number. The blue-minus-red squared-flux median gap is 39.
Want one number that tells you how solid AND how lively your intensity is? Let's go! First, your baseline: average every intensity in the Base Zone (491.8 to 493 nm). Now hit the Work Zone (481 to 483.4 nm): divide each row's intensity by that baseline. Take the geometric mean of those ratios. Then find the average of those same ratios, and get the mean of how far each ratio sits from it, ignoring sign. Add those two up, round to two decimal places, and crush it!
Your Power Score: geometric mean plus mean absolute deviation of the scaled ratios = 1.03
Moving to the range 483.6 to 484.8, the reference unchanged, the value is 1.02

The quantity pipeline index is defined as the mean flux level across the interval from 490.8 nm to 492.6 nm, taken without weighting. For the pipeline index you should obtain 24.7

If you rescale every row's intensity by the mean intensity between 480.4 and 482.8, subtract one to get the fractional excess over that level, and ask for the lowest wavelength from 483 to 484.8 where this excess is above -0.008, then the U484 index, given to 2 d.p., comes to 483.80 nm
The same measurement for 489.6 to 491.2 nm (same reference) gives 490.10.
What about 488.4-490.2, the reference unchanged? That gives 490.10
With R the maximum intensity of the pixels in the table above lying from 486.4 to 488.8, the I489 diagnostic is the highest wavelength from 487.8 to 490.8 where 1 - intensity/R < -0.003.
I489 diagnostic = 490.40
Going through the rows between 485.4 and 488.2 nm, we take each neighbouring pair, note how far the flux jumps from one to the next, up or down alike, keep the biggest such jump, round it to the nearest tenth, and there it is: 6.0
